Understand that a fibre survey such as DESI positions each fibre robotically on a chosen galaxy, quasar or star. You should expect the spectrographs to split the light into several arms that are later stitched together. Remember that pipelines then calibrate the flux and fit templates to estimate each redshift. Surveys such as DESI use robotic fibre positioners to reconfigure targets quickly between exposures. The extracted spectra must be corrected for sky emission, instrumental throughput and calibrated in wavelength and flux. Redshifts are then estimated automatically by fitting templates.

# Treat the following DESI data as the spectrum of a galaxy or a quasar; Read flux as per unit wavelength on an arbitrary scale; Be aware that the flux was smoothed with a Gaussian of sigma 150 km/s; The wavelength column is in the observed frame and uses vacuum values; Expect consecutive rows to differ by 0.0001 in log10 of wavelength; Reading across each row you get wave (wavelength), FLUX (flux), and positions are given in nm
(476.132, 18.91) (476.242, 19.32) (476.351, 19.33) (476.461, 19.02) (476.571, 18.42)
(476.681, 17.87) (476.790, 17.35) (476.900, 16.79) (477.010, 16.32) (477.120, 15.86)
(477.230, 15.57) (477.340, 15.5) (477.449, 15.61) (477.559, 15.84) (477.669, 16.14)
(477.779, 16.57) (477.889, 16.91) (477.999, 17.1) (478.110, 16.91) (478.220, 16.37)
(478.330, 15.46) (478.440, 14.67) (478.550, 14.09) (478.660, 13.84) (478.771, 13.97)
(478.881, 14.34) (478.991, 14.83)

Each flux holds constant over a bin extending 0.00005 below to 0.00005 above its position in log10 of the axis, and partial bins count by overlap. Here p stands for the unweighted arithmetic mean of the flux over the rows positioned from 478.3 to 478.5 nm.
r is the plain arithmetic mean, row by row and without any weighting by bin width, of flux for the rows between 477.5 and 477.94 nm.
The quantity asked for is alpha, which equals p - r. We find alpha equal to -1.3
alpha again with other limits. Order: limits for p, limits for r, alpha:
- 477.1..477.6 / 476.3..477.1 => -2.2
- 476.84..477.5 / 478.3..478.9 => 1.5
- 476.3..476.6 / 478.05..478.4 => 2.7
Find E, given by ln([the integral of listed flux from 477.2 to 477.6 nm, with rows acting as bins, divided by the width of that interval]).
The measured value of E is 2.75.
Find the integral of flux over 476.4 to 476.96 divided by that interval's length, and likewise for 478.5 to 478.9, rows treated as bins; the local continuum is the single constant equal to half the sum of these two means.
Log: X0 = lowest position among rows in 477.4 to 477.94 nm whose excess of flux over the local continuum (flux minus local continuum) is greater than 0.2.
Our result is 477.779 nm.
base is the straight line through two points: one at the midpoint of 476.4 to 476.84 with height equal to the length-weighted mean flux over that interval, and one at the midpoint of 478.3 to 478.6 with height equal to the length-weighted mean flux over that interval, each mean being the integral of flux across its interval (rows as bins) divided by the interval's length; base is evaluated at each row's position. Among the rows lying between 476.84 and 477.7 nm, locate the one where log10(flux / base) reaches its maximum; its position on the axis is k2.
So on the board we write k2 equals 477.669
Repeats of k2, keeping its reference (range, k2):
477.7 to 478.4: 478.110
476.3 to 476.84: 476.351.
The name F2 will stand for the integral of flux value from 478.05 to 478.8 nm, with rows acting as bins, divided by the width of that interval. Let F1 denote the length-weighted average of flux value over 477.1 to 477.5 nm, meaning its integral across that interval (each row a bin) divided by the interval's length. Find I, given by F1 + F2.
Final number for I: 30.7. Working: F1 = 15.6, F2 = 15.1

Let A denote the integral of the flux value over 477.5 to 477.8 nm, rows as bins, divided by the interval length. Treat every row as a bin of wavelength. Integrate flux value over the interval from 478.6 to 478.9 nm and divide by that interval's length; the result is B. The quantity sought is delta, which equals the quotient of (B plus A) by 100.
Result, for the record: 0.301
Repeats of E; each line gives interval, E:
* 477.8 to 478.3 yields 2.82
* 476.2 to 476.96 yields 2.91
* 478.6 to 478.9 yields 2.64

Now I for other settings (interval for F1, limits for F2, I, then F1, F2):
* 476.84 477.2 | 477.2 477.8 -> 32.1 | 16.3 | 15.9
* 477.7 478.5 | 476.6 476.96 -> 33.7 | 16.3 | 17.4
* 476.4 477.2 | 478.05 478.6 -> 32.8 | 17.3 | 15.5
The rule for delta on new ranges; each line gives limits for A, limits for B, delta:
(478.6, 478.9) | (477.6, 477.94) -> 0.305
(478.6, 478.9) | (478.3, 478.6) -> 0.287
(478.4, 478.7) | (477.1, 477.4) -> 0.299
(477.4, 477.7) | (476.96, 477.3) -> 0.317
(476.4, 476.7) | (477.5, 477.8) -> 0.346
